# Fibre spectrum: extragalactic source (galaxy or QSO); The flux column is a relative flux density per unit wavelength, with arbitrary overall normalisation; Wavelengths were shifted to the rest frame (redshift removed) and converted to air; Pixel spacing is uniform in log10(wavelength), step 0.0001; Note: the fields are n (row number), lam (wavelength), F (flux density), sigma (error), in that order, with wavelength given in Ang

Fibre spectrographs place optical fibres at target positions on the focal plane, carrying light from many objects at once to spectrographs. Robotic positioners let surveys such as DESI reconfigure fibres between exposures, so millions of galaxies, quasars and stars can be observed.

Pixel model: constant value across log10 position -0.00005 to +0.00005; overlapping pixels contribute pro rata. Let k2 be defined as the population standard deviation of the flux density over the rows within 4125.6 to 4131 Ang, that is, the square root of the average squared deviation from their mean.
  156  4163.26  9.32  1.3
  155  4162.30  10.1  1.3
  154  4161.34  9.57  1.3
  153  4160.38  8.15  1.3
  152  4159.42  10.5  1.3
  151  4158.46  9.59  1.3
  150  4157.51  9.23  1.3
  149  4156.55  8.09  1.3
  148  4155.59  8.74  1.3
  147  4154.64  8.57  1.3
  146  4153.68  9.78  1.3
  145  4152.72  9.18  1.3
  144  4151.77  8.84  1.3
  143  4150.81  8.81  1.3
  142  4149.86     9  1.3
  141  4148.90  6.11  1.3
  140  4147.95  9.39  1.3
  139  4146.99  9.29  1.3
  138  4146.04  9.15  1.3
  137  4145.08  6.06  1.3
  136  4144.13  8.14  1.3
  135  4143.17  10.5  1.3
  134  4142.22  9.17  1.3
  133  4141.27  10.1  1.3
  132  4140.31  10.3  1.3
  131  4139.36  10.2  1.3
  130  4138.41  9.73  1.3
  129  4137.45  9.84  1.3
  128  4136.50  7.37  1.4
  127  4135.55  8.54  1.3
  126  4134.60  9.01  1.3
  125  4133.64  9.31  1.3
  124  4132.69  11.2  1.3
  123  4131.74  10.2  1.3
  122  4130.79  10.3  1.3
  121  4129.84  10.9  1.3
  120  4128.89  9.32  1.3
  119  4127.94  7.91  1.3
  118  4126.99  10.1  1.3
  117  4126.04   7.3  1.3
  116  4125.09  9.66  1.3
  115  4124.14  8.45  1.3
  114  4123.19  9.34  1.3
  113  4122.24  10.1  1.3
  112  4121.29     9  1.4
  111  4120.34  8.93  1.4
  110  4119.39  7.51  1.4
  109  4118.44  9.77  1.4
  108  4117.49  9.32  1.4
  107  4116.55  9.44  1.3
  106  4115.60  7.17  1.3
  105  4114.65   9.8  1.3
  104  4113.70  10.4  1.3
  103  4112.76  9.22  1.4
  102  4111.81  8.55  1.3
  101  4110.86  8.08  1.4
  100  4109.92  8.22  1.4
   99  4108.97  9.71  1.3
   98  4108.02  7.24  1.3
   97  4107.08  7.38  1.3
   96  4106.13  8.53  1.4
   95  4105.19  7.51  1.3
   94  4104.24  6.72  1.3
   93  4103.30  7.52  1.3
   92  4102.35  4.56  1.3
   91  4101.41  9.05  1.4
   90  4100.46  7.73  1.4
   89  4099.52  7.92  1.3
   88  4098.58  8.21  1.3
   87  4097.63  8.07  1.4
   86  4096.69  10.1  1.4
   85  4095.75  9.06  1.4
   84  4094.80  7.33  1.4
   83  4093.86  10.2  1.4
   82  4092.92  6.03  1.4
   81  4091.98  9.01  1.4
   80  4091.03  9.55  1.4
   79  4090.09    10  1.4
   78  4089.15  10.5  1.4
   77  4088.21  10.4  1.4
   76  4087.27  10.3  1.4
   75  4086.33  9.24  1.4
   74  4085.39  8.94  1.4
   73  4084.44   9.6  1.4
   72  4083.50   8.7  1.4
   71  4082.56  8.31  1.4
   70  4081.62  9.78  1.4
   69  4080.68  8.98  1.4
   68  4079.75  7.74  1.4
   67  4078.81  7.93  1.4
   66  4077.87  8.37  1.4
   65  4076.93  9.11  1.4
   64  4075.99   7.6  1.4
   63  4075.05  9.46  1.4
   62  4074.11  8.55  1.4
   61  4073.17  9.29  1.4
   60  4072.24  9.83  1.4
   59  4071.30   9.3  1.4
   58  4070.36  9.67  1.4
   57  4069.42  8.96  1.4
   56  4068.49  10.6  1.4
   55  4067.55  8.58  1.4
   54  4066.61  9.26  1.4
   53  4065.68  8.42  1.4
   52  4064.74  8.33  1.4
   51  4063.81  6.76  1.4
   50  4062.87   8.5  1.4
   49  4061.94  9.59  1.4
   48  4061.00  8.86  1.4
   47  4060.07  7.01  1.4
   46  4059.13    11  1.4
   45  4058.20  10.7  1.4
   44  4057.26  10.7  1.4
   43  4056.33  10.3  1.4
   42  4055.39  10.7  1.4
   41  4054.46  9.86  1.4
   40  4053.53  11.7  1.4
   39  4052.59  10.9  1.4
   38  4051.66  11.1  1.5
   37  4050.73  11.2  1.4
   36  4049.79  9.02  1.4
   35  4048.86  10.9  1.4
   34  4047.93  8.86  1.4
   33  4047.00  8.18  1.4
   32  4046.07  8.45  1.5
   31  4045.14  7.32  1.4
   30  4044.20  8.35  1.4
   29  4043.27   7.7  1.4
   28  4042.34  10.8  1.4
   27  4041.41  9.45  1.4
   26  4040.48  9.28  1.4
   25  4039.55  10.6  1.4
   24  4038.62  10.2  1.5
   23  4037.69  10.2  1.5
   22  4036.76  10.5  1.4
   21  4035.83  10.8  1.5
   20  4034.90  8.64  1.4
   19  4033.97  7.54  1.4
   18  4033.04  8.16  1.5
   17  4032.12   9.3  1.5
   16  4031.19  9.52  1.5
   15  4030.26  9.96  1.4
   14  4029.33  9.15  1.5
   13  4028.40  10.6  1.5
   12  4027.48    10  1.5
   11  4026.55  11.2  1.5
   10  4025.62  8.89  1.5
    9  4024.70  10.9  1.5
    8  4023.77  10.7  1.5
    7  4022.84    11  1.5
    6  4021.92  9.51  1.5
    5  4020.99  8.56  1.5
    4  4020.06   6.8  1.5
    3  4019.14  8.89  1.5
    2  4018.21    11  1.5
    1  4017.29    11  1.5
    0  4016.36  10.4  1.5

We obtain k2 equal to 1.3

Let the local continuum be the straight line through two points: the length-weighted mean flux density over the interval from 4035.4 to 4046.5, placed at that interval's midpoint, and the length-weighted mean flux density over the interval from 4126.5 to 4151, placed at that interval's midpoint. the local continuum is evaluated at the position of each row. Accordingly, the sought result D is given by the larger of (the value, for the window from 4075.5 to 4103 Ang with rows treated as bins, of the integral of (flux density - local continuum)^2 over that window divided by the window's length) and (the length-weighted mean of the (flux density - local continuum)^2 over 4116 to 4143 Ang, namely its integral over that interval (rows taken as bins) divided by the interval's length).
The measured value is 2.1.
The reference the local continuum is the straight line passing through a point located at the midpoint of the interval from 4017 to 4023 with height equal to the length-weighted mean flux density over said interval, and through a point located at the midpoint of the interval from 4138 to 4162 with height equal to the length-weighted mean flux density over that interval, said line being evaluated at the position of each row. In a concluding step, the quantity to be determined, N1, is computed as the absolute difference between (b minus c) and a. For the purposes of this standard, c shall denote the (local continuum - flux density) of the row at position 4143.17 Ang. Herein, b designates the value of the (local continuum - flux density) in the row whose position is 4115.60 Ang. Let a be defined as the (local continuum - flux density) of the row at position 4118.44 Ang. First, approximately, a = -0.6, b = 2.0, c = -1.4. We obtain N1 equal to 4.0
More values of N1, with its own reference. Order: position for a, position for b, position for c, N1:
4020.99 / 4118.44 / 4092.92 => 4.7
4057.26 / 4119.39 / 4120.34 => 2.8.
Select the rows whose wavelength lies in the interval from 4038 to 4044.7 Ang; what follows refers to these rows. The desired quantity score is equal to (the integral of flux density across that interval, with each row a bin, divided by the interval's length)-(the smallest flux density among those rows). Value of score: 1.8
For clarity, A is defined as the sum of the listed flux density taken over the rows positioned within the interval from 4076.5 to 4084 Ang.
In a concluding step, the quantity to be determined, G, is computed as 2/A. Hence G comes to 0.0290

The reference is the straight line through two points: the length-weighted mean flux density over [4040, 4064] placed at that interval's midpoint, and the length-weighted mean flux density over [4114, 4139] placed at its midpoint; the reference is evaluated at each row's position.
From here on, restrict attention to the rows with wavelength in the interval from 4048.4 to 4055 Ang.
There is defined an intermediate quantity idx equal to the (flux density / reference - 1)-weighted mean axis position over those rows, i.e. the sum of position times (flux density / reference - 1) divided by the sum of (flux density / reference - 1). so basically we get 4051.9 Ang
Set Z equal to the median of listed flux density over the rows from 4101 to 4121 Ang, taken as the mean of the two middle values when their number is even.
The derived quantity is 8.5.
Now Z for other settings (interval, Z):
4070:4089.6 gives 9.2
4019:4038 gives 9.5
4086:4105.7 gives 9.0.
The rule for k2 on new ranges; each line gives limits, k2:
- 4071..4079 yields 0.7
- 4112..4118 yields 1.0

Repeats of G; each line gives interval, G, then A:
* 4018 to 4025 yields 0.0259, 77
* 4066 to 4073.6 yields 0.0265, 75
